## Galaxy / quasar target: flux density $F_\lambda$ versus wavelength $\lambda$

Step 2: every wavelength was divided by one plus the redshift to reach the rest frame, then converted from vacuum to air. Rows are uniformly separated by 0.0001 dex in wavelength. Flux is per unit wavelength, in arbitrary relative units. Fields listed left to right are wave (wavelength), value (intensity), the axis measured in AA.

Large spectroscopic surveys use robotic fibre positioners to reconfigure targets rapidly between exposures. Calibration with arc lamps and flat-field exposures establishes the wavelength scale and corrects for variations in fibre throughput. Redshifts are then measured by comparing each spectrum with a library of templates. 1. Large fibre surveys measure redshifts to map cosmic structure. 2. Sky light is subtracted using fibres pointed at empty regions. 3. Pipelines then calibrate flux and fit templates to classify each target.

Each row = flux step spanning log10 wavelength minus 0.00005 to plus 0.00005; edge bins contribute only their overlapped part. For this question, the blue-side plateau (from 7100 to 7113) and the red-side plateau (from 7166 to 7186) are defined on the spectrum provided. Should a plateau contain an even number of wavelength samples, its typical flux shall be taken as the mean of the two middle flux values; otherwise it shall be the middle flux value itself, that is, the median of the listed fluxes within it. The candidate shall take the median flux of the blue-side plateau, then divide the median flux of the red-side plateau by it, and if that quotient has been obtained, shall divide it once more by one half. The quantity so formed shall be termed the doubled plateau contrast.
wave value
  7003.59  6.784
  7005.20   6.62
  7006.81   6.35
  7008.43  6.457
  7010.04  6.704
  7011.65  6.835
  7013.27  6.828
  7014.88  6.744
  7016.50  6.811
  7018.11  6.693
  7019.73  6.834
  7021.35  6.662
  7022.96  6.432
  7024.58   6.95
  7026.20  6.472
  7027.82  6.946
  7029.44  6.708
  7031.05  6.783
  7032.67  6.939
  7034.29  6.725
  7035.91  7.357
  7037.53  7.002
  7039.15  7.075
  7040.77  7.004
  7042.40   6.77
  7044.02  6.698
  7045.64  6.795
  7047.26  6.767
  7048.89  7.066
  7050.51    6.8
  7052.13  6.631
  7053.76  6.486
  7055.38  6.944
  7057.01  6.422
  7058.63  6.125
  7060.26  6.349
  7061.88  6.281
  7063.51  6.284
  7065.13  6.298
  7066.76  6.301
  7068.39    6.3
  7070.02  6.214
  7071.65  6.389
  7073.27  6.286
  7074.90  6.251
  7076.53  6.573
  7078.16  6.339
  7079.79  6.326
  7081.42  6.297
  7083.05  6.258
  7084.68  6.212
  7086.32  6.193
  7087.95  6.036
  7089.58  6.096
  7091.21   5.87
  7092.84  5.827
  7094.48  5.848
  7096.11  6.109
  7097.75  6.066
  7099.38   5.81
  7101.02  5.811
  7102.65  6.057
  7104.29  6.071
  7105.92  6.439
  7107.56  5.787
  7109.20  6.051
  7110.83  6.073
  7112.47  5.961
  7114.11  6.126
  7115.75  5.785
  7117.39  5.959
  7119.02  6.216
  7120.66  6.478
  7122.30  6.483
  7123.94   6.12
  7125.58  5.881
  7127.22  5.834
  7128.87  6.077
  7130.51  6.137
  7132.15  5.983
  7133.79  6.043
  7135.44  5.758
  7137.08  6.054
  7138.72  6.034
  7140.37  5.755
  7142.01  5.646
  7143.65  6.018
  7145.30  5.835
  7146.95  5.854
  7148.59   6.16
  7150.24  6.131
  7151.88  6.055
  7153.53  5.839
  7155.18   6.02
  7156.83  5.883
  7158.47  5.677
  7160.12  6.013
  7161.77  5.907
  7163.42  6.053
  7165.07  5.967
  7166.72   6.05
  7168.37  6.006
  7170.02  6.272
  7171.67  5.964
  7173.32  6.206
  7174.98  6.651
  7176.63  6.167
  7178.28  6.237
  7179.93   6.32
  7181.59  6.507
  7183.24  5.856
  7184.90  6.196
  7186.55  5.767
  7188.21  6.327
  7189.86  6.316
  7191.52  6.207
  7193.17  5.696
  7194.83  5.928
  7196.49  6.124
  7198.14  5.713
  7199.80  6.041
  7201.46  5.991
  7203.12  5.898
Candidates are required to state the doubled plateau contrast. 2.05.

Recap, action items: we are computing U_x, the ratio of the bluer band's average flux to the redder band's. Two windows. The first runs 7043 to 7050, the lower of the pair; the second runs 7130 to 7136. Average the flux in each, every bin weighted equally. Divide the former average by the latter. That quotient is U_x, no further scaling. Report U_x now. 1.14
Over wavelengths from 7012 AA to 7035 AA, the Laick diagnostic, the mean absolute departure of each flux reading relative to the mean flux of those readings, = 0.118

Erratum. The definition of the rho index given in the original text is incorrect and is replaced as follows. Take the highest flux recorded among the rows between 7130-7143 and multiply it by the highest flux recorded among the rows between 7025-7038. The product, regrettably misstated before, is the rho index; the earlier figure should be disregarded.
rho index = 45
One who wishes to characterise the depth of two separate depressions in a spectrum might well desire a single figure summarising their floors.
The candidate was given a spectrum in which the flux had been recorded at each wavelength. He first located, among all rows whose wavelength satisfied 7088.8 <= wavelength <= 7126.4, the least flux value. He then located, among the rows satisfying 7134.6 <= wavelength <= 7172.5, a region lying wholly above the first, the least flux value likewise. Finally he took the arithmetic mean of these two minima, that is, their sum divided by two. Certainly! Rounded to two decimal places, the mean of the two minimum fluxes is 5.72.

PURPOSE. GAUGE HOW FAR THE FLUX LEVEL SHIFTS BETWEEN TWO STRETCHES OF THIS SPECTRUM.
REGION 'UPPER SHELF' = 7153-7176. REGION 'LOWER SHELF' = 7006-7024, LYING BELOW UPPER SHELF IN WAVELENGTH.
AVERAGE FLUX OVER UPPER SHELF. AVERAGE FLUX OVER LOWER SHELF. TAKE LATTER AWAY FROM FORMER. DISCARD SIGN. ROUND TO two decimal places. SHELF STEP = 0.63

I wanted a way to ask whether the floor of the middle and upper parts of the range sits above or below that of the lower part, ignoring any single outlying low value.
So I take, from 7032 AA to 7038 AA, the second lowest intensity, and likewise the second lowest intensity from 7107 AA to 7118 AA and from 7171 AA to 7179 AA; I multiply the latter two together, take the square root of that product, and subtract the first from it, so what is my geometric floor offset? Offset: -1.0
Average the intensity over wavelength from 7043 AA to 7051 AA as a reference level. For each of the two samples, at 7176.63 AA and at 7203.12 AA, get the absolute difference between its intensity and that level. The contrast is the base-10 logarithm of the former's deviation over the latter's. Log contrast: -0.15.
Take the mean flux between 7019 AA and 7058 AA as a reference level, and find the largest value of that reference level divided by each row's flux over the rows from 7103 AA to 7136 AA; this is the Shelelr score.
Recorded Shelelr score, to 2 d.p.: 1.18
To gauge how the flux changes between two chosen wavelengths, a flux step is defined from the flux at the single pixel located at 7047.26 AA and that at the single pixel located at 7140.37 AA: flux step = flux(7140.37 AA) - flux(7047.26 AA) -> -1.0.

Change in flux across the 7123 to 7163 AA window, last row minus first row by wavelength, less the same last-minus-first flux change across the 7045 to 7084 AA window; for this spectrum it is 0.32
